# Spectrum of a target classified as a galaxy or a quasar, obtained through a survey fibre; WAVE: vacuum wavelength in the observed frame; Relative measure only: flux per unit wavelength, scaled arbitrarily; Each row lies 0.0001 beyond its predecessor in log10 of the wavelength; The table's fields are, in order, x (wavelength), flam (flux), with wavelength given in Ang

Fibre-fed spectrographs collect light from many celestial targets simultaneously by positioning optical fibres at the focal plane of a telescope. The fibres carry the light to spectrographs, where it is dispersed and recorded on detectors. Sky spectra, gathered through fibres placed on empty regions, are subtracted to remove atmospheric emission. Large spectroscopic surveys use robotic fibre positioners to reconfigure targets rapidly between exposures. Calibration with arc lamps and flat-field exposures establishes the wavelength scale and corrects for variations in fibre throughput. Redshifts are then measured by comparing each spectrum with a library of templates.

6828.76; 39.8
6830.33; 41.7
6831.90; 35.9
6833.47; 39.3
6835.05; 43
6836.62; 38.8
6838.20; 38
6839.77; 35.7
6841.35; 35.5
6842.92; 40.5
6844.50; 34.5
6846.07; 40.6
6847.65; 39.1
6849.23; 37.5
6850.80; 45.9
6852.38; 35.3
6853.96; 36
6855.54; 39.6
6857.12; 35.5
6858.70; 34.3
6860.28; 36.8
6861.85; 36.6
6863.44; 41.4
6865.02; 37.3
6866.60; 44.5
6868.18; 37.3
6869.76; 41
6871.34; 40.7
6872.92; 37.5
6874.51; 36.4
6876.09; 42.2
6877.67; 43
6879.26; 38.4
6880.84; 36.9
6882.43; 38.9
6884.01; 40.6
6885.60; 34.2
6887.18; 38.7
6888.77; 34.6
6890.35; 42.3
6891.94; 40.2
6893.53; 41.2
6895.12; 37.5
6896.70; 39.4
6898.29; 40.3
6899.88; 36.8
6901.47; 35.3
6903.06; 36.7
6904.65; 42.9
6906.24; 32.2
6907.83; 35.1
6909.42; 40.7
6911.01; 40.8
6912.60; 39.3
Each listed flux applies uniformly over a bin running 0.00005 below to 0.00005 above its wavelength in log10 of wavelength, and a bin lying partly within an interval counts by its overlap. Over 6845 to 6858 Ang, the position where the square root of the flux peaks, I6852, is 6850.80 Ang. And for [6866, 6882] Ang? 6866.60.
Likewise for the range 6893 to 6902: 6893.53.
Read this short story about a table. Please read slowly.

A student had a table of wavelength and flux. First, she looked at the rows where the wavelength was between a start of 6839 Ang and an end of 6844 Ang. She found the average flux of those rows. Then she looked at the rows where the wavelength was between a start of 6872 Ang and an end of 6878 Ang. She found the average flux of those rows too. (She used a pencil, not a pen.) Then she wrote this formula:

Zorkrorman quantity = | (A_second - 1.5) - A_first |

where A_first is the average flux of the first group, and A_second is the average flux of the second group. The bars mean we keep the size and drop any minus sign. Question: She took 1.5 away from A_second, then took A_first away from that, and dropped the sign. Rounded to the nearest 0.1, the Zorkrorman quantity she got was 1.0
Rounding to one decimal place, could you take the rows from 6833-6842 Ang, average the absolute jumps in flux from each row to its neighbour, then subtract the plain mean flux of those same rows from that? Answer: -36.1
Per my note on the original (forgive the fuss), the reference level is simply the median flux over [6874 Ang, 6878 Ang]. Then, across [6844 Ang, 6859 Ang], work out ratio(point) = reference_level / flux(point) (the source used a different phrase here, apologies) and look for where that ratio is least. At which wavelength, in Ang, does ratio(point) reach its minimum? 6850.80 Ang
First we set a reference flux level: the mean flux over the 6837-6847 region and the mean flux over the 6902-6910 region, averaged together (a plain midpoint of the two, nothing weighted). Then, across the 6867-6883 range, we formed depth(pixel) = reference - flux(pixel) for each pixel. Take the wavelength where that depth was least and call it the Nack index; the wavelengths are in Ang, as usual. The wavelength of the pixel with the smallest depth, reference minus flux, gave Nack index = 6877.67 Ang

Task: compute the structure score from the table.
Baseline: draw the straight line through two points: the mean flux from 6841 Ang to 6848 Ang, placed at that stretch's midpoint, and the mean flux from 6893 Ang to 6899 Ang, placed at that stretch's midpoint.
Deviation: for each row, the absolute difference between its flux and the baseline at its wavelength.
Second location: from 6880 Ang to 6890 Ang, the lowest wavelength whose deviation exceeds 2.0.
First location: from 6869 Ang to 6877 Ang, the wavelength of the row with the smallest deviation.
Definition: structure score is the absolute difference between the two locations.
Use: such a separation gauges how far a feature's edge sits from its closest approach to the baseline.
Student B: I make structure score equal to 7.9 Ang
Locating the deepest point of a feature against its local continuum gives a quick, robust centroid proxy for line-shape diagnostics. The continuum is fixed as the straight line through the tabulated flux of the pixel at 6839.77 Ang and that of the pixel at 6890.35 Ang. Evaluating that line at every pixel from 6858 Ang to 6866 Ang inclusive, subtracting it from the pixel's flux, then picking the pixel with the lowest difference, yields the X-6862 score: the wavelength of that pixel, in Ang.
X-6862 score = 6858.70 Ang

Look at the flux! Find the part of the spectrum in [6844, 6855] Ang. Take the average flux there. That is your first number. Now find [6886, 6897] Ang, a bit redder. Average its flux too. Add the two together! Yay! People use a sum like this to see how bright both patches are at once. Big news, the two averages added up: 77.5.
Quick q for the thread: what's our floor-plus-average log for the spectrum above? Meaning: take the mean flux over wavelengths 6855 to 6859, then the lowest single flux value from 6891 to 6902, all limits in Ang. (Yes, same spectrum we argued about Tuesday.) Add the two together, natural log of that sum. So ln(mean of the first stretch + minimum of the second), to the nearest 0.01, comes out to 4.27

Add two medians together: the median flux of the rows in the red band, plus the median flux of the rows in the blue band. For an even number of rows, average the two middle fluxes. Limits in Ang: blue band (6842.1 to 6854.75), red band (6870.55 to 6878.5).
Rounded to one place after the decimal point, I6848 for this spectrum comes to 79.0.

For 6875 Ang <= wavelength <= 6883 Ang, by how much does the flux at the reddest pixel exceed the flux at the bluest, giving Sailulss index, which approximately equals -3.3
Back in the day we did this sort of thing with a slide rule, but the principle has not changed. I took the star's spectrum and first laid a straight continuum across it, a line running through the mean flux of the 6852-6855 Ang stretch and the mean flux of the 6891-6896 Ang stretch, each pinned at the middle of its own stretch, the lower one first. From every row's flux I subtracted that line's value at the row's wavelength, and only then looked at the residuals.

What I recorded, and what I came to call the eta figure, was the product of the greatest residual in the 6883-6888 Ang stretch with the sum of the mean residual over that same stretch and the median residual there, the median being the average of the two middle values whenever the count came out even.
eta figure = -3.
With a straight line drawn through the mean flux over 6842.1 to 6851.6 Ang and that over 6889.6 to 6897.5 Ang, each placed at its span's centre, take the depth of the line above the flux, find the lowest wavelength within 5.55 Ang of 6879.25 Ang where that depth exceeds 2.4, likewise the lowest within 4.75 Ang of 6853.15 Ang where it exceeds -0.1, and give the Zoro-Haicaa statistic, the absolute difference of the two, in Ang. 25.3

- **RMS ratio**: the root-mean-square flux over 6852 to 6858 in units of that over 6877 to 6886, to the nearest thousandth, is 0.945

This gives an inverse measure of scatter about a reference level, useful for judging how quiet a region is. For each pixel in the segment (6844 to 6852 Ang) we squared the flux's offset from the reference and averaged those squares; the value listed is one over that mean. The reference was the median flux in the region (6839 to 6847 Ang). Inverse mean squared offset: 0.035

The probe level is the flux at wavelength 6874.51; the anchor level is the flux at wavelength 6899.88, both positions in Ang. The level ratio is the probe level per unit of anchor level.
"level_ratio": 0.99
